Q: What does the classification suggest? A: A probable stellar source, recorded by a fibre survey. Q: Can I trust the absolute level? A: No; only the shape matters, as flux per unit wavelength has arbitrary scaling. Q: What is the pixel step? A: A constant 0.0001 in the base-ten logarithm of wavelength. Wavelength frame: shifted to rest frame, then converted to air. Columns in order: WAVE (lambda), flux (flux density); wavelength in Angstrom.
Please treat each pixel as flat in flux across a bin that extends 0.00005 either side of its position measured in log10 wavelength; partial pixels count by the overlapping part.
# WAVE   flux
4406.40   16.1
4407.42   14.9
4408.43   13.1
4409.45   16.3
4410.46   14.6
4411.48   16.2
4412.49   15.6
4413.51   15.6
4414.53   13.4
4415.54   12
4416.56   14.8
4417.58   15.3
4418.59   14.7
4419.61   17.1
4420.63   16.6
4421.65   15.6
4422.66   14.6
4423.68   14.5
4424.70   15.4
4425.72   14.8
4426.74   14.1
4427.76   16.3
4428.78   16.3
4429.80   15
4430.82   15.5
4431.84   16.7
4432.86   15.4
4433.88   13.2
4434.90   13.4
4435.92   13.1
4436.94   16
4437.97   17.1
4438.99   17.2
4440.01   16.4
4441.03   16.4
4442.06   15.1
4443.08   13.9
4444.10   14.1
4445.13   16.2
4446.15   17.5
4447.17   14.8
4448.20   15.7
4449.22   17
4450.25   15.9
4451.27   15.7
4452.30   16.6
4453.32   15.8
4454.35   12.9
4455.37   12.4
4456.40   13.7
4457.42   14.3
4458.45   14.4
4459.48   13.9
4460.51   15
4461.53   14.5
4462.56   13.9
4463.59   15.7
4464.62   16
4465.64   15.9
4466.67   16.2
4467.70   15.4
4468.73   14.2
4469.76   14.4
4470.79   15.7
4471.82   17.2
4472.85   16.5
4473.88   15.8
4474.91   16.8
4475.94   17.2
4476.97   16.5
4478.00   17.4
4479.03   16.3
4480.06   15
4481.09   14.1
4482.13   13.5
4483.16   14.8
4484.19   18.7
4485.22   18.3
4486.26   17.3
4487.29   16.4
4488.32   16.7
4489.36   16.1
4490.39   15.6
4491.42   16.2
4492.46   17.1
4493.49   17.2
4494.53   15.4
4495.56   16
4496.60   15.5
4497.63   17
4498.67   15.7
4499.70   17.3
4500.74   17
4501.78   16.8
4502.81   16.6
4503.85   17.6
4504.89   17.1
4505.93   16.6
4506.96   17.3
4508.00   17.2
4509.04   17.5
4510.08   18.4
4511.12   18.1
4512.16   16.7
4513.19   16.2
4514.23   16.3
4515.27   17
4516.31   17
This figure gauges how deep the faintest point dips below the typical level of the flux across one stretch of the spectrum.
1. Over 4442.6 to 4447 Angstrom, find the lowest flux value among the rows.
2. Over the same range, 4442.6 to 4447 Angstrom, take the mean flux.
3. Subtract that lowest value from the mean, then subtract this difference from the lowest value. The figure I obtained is 12.4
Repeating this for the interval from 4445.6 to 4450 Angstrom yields 13.4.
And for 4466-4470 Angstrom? 13.3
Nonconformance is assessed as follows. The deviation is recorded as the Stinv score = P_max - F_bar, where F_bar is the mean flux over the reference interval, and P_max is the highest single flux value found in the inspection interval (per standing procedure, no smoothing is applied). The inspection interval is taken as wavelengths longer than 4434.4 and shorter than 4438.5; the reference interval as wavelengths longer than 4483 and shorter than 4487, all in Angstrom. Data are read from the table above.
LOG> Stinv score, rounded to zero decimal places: 0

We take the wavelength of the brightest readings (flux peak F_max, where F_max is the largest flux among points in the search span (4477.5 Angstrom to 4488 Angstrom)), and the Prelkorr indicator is 4484.19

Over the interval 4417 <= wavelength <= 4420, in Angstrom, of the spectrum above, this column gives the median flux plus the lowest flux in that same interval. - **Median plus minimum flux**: 30.0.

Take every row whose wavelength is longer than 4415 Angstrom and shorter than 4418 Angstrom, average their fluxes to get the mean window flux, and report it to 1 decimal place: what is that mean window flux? 14.0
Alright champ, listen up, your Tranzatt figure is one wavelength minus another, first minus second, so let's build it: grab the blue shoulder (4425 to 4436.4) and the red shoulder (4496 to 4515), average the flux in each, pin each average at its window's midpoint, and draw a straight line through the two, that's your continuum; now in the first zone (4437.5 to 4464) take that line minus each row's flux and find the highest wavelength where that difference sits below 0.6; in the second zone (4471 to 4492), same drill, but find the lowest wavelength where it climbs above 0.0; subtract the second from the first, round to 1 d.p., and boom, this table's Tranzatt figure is -10.3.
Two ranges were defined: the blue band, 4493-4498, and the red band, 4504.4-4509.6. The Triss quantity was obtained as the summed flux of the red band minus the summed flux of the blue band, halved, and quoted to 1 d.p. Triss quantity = 2.3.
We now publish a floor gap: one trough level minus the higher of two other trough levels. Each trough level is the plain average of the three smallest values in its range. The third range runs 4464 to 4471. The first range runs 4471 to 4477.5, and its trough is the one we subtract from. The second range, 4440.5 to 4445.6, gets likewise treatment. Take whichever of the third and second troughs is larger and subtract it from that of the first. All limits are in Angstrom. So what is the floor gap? 1.6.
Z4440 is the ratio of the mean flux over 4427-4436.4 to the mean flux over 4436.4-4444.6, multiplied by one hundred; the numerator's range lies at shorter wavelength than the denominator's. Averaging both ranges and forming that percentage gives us 95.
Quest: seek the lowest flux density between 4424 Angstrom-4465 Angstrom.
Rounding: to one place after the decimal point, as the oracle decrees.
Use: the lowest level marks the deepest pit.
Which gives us 12.4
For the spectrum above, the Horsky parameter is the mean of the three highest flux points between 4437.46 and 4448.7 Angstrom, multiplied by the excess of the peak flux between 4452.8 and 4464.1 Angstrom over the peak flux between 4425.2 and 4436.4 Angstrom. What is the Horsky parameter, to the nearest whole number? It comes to -16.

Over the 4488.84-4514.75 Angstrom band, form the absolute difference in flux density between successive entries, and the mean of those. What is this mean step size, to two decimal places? 0.68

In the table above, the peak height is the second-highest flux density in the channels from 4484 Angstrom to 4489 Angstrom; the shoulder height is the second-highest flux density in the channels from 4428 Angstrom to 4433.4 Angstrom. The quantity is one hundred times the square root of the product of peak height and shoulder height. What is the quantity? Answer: 1727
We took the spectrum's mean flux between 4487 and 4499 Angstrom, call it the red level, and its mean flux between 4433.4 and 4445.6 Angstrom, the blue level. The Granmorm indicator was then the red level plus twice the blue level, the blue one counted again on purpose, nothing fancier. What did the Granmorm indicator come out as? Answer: 46.6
